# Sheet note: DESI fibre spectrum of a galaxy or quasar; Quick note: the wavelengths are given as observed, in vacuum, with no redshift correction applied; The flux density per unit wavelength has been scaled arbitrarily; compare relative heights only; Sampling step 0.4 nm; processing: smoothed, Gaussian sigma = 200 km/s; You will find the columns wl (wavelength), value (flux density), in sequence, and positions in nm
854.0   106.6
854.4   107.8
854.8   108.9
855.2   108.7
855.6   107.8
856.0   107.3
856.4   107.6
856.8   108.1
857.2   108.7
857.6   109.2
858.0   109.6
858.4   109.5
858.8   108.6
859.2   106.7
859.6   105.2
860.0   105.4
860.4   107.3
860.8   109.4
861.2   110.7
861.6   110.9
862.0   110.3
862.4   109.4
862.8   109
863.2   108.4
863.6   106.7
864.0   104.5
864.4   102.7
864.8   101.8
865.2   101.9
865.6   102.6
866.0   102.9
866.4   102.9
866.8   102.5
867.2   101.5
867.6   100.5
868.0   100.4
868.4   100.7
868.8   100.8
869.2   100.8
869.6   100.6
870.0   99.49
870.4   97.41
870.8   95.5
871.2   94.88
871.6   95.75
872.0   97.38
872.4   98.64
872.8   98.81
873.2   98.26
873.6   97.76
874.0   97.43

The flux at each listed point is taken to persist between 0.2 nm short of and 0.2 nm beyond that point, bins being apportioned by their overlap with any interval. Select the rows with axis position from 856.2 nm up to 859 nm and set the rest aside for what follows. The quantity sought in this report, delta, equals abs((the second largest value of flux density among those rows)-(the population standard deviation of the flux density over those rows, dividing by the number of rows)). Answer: 109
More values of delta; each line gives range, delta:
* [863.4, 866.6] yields 103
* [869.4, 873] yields 98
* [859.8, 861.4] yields 107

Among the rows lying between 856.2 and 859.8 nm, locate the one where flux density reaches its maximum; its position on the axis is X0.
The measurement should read 858.0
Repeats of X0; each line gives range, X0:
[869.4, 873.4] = 869.6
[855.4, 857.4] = 857.2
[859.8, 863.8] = 861.6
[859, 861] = 860.8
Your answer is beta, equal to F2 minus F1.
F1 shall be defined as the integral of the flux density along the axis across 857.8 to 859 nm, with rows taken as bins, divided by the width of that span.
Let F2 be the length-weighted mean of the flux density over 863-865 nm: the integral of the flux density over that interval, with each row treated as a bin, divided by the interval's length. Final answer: -4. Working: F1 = 109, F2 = 105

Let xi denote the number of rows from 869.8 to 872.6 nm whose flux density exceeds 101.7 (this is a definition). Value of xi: 0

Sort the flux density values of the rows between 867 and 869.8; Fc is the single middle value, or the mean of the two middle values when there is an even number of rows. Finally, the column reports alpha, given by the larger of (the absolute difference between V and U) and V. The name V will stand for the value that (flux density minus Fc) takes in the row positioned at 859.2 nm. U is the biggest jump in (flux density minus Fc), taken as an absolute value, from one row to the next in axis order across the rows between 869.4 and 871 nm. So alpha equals 6.0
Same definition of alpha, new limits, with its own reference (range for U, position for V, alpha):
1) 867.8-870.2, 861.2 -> 10.0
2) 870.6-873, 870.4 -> 4.9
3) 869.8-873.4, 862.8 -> 8.3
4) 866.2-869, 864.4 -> 2.0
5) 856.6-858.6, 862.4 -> 8.7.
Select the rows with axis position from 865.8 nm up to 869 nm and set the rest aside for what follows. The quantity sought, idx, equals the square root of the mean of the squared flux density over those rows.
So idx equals 102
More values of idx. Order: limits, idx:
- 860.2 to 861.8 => 110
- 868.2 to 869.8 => 101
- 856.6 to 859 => 109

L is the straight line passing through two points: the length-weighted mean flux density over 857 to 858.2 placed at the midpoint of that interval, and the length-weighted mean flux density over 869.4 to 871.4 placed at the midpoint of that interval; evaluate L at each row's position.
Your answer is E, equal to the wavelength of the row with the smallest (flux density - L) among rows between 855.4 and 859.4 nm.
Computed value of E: 856.0 nm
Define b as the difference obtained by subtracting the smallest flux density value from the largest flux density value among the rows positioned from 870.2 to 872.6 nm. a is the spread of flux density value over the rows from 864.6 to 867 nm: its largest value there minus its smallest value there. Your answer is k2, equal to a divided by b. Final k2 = 0.3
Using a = 1.1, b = 3.8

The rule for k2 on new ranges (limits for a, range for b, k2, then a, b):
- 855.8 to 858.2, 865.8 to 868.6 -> 0.9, 2.3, 2.5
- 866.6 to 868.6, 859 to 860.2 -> 1.4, 2.1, 1.5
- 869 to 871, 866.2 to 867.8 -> 2.2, 5.3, 2.4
